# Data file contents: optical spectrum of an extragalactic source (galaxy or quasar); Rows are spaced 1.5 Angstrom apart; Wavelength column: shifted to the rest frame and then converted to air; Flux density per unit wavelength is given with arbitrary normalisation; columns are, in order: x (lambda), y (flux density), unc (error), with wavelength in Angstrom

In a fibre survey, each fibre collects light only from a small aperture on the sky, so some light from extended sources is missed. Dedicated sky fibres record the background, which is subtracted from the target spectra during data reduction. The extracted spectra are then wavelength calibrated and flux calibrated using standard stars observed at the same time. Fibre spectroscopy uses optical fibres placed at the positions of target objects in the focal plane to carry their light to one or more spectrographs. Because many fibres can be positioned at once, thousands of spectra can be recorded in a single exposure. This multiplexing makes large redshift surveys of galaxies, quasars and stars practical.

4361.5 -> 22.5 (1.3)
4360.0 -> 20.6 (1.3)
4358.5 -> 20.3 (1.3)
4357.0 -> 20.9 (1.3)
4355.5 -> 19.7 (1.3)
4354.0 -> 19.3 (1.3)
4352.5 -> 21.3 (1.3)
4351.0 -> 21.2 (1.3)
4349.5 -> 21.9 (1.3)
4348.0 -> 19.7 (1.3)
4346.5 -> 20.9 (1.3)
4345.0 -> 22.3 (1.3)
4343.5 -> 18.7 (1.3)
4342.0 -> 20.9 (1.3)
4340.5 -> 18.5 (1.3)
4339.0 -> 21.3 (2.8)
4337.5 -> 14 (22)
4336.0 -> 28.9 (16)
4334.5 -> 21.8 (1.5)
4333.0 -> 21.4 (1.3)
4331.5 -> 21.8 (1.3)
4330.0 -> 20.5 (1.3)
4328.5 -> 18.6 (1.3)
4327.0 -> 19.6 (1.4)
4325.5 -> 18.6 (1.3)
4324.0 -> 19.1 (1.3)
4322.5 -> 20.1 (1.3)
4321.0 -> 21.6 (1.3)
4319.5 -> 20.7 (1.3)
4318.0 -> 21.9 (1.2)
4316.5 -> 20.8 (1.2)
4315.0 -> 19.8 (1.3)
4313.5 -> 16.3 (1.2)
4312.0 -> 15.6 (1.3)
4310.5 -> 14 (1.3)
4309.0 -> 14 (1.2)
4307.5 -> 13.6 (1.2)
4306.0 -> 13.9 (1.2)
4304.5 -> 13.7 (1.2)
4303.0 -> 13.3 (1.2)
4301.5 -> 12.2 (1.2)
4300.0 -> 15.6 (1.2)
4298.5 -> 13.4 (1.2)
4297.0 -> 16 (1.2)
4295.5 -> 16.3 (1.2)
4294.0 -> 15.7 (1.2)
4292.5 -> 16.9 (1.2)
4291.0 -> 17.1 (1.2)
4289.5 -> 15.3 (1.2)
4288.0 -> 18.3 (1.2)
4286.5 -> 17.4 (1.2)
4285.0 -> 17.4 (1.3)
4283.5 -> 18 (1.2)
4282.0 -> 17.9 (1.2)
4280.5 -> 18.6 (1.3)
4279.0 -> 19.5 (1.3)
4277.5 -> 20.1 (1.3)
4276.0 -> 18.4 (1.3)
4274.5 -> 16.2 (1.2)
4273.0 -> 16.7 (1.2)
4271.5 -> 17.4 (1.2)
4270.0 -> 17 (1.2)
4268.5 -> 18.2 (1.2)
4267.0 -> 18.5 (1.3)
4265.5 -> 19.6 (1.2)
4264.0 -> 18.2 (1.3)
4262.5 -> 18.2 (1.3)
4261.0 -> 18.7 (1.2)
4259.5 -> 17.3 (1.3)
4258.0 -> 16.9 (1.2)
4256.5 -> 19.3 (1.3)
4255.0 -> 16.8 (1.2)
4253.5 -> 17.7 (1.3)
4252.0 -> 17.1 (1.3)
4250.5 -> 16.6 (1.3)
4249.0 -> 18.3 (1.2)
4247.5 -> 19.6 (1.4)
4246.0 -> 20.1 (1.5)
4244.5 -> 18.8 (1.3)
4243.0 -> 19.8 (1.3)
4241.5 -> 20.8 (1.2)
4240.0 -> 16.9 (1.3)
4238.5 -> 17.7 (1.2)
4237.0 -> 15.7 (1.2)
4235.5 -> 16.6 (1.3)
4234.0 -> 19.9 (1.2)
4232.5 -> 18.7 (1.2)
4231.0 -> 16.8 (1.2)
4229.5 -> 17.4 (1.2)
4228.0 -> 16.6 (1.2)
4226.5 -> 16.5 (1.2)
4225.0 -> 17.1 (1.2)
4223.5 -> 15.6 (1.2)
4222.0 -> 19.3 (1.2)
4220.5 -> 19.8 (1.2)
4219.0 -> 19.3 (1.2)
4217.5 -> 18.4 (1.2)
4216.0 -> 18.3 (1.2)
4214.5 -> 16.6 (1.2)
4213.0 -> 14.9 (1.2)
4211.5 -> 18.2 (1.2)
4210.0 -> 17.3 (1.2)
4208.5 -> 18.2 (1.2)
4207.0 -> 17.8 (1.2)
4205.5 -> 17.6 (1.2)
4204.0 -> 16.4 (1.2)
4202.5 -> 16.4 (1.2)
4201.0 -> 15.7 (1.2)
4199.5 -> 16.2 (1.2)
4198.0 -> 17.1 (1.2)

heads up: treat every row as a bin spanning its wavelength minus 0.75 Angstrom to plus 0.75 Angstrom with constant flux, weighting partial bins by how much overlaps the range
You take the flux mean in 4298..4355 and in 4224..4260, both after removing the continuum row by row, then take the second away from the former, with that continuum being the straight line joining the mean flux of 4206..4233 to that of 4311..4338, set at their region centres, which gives -1.1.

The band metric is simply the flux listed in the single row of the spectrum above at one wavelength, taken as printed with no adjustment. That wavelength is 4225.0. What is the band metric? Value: 17.1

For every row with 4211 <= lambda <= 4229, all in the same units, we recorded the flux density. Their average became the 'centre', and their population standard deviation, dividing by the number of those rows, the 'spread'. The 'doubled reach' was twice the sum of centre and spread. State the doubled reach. 38.1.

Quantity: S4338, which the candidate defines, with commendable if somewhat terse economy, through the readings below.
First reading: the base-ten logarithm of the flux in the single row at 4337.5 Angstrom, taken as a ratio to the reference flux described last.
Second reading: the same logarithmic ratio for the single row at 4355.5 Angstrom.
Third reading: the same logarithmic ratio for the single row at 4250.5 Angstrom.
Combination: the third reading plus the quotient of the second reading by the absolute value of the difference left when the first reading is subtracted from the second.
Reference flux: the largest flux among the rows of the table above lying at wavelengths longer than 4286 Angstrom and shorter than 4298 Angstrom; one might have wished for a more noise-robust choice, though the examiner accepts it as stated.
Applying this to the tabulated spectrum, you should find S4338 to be 0.17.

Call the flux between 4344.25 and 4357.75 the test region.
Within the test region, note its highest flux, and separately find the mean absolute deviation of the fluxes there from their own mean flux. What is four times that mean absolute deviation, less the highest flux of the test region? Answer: -19.0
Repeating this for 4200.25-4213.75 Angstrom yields -14.3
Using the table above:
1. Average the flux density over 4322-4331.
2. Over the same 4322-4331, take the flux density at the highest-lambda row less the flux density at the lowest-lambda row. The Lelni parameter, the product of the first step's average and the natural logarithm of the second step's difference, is -18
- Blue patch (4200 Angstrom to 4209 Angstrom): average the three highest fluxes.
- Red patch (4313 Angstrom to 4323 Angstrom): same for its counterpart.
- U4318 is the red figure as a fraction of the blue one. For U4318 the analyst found 1.20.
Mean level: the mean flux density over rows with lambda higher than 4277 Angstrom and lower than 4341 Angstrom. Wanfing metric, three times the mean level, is 54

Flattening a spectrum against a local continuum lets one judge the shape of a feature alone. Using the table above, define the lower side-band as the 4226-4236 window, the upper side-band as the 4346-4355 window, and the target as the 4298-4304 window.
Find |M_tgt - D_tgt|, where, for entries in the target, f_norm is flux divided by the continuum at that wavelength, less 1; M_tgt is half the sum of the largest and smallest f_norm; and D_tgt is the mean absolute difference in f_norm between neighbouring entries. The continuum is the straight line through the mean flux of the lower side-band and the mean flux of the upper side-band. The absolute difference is 0.40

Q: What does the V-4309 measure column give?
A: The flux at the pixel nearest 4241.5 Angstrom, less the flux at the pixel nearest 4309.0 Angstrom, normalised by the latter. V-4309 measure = 0.49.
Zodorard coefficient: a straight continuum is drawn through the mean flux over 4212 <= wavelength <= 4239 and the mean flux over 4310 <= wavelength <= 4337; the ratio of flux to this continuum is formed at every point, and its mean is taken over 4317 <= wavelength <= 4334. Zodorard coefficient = 1.01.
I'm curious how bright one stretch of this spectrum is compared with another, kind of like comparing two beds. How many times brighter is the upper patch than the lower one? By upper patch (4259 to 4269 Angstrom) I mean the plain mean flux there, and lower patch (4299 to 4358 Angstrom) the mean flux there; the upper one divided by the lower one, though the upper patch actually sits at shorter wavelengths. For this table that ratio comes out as 0.97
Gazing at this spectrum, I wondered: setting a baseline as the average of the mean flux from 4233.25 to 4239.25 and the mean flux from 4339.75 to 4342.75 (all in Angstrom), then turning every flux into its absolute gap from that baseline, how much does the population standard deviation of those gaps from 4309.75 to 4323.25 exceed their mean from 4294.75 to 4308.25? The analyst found -3.4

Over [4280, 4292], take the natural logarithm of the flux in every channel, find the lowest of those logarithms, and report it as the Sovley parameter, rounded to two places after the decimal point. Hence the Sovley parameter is 2.73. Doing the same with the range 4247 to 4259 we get 2.81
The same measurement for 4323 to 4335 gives 2.92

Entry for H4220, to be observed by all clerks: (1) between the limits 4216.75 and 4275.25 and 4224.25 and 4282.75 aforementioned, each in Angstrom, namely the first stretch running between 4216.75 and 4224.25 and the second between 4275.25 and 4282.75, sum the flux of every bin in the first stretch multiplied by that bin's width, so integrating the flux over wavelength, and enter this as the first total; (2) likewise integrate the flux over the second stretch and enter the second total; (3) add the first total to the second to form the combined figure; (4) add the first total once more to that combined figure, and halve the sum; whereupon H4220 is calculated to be 209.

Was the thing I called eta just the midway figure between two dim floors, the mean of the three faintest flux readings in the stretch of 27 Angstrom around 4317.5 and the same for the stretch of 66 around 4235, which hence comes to 14.6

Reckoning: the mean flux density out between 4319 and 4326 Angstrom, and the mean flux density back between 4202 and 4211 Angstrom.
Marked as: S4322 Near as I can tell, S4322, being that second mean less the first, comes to -2.7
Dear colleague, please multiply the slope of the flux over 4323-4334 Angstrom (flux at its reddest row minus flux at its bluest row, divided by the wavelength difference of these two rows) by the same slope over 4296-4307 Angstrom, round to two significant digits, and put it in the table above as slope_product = -0.060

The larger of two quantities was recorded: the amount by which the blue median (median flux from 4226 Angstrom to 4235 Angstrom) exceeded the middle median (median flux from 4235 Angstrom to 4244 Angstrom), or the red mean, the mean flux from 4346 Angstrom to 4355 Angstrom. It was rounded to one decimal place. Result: 20.7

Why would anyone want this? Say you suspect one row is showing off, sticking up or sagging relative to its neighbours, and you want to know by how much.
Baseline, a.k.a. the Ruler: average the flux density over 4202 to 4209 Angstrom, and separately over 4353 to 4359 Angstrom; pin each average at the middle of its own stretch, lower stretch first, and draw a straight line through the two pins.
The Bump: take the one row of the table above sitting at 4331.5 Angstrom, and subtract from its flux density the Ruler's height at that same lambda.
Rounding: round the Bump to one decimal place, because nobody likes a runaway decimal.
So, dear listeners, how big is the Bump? 2.2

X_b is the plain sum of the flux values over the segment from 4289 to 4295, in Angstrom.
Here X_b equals 65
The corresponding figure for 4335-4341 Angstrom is 83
